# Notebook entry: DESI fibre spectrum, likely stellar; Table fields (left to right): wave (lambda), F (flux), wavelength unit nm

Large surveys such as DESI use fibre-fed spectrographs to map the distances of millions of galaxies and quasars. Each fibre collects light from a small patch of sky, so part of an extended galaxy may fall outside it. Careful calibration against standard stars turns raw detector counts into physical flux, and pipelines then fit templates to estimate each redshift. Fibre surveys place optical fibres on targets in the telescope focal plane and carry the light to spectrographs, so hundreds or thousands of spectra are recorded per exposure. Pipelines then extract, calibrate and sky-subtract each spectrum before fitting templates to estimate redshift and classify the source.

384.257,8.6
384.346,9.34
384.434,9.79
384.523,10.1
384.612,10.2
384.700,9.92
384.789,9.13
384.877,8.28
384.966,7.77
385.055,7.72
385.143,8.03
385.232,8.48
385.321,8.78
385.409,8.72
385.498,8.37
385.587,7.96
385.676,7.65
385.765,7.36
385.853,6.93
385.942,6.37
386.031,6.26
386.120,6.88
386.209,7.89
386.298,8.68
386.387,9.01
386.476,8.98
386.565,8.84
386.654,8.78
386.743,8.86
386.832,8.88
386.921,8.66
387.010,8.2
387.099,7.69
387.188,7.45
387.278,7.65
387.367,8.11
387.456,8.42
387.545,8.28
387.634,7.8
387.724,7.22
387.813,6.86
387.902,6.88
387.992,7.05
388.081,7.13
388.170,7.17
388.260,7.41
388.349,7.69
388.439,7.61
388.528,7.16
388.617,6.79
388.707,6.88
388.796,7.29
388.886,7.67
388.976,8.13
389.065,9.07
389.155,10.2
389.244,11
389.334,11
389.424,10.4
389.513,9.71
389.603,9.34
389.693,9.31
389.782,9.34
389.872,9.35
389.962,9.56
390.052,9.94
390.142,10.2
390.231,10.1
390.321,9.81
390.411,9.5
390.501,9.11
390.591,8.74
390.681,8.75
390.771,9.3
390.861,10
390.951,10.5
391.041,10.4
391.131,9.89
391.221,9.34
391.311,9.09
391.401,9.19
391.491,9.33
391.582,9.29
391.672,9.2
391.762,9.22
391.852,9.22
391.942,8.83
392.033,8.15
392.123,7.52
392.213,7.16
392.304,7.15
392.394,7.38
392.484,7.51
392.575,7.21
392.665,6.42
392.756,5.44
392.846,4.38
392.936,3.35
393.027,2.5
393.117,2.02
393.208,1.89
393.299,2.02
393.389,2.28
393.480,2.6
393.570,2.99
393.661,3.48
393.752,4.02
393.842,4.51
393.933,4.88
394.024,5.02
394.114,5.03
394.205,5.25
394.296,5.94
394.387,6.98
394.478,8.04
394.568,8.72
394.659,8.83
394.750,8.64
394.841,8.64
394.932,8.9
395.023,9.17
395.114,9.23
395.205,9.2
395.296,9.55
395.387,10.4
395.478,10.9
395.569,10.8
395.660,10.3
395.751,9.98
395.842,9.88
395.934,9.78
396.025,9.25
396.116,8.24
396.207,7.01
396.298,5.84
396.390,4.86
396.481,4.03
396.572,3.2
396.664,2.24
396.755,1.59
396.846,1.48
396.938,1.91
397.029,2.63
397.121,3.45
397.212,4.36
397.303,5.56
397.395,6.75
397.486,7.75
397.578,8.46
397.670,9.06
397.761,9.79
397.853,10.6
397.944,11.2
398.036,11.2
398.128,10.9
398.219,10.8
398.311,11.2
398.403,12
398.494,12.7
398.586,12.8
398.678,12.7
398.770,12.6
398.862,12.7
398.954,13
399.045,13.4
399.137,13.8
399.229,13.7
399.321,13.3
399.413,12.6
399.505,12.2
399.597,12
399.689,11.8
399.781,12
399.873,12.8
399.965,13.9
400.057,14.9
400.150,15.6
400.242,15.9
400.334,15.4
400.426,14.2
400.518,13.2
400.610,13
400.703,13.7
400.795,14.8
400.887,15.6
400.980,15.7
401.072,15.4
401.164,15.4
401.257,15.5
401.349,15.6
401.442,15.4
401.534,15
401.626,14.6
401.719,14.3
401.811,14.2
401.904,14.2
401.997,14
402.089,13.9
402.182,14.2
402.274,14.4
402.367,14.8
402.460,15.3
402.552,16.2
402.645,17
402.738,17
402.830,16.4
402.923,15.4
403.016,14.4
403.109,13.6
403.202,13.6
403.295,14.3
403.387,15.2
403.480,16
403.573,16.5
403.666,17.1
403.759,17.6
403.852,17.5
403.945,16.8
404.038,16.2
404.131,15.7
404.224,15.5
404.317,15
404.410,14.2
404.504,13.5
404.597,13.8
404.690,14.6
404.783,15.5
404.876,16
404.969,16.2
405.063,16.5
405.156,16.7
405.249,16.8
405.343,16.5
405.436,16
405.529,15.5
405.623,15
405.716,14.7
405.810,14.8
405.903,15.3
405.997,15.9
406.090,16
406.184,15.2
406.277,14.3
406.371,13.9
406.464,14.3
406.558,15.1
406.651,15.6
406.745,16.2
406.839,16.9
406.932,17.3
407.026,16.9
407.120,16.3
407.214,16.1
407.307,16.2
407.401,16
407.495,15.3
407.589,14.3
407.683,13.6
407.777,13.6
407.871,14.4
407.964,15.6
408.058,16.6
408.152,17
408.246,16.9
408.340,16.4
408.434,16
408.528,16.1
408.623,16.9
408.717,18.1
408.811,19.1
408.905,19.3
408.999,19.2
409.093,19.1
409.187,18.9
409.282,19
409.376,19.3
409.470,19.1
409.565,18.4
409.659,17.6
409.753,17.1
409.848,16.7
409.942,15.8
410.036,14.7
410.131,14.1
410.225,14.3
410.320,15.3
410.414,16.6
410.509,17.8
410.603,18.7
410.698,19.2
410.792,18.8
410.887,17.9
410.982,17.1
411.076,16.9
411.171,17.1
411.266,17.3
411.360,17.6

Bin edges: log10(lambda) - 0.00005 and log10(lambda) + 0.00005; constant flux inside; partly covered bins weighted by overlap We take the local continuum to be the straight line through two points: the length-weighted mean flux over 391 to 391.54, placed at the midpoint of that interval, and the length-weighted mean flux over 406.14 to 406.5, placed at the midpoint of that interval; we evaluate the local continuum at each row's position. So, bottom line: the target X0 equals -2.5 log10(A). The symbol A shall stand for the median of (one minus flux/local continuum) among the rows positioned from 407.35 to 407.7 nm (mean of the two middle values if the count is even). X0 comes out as 6.2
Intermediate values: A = 0.00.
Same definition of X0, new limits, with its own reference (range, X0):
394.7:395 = 1.8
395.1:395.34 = 2.1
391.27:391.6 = 3.6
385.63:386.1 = 2.4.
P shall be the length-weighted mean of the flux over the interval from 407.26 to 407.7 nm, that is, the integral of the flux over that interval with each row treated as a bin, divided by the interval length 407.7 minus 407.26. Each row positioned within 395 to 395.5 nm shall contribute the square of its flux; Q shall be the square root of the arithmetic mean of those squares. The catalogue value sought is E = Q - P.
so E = -5.4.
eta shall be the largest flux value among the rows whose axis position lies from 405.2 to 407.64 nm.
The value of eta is 17.3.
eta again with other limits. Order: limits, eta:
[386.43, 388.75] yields 8.98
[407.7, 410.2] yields 19.3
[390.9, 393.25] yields 10.5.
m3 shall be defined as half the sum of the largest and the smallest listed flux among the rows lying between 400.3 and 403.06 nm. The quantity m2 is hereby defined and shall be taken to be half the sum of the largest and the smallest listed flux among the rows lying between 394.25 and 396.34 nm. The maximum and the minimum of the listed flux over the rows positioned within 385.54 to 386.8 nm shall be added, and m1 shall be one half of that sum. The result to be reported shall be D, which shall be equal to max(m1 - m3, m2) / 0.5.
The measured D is 17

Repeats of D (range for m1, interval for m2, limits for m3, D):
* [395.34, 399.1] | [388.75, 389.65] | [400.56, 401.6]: 18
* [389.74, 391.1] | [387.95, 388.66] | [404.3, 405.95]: 14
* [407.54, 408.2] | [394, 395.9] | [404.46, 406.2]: 16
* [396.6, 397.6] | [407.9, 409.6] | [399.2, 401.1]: 35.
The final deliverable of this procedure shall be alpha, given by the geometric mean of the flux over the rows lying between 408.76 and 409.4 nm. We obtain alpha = 19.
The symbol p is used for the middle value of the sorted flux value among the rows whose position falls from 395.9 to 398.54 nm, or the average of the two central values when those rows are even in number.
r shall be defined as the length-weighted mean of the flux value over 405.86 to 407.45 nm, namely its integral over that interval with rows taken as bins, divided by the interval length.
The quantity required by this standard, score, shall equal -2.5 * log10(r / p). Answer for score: -0.8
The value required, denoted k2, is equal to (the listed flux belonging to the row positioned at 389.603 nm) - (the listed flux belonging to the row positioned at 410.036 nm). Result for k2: -5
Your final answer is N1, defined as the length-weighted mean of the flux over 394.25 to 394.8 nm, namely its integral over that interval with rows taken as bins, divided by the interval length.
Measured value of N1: 7.9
